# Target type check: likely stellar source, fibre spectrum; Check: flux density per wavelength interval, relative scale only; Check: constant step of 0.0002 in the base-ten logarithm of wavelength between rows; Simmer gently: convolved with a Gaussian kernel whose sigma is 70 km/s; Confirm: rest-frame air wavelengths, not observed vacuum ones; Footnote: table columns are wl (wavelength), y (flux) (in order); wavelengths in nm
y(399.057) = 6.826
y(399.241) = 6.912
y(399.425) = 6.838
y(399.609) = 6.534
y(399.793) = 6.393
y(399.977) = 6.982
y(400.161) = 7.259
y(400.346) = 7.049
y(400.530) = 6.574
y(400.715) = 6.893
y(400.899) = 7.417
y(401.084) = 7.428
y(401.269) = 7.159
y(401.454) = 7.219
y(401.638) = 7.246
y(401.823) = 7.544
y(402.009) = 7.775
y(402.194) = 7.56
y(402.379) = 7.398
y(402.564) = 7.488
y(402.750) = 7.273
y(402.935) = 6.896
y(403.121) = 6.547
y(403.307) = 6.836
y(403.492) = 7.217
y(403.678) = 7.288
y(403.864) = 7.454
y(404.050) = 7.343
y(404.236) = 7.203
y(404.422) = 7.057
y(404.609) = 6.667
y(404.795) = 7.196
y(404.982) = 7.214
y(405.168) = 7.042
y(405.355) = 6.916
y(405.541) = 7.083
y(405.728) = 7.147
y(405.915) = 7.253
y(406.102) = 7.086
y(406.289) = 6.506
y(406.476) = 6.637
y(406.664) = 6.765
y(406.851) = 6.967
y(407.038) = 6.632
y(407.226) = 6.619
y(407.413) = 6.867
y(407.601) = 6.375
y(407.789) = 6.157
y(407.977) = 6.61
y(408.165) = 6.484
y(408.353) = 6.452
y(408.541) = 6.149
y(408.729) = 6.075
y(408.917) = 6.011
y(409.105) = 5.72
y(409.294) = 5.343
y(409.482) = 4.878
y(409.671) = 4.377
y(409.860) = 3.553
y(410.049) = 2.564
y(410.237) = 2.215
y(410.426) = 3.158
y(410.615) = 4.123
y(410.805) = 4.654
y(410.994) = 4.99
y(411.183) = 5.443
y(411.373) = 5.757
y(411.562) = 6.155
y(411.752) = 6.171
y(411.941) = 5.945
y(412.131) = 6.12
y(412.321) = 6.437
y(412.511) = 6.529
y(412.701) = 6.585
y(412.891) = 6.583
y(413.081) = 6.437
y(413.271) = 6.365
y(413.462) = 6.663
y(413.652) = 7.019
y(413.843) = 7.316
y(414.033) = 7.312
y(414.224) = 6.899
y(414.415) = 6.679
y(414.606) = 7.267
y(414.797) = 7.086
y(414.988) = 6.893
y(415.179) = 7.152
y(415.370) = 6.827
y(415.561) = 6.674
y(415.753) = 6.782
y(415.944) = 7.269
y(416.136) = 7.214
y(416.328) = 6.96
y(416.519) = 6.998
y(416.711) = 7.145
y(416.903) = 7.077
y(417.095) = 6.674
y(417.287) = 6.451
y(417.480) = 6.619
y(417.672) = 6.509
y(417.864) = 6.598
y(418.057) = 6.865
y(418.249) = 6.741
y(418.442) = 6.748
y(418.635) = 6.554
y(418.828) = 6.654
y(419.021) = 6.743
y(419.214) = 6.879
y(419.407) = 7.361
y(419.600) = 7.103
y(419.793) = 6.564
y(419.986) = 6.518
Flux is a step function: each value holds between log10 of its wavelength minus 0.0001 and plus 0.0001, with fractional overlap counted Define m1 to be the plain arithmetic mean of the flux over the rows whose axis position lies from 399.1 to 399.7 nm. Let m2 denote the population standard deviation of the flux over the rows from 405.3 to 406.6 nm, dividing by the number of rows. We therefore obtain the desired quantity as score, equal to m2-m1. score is -6.5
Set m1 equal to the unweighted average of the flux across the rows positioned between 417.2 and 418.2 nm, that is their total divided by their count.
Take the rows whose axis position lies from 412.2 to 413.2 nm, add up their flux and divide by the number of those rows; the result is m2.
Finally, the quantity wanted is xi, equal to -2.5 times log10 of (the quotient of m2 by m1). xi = 0.02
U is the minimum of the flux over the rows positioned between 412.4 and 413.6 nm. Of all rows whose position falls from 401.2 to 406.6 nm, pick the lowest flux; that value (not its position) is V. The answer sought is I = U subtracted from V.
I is 0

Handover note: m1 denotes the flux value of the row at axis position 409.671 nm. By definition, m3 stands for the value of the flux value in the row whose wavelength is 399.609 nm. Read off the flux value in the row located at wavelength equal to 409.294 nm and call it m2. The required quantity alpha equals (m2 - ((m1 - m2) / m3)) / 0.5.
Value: 11.0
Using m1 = 4.377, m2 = 5.343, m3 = 6.534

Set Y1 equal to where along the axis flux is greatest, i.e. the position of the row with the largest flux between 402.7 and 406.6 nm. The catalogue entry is 403.864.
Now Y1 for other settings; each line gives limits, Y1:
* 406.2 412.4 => 406.851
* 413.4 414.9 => 413.843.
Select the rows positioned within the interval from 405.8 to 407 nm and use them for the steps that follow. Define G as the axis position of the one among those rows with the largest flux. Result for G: 405.915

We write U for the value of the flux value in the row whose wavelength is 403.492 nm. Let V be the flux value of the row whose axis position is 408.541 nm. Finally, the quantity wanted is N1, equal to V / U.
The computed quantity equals 0.85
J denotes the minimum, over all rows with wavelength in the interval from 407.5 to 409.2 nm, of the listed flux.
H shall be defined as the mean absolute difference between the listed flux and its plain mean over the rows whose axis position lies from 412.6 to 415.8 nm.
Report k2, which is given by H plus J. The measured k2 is 6.0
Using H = 0.25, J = 5.72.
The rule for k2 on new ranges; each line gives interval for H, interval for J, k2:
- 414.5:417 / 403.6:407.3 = 6.7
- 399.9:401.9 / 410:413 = 2.4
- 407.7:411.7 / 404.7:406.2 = 8.0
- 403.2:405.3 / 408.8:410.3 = 2.4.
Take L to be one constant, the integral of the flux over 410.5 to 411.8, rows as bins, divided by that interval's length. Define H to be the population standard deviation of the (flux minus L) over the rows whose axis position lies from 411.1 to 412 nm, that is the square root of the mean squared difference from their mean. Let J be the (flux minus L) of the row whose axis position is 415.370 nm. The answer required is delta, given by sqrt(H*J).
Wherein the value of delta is 0.65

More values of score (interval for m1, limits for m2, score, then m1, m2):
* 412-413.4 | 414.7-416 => -6.2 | 6.44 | 0.20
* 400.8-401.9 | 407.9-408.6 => -7.2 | 7.34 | 0.17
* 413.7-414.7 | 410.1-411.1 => -6.1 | 7.09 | 1.02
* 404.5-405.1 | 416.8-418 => -6.8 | 7.03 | 0.20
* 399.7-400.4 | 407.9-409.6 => -6.4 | 6.92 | 0.54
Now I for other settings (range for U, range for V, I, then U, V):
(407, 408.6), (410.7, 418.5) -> -1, 6.149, 4.654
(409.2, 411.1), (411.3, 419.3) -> 4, 2.215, 5.757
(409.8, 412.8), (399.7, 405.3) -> 4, 2.215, 6.393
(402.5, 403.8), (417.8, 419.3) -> 0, 6.547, 6.554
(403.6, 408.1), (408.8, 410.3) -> -4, 6.157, 2.215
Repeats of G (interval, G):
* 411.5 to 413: 412.701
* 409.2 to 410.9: 409.294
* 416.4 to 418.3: 416.711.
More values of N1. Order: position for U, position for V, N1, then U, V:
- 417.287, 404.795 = 1.12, 6.451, 7.196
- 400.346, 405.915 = 1.03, 7.049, 7.253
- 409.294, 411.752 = 1.15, 5.343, 6.171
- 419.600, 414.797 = 1.00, 7.103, 7.086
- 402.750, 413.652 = 0.97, 7.273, 7.019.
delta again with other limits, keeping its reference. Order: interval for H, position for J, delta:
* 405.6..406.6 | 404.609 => 0.65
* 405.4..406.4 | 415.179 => 0.70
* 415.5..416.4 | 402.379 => 0.71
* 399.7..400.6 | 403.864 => 0.84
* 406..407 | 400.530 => 0.53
